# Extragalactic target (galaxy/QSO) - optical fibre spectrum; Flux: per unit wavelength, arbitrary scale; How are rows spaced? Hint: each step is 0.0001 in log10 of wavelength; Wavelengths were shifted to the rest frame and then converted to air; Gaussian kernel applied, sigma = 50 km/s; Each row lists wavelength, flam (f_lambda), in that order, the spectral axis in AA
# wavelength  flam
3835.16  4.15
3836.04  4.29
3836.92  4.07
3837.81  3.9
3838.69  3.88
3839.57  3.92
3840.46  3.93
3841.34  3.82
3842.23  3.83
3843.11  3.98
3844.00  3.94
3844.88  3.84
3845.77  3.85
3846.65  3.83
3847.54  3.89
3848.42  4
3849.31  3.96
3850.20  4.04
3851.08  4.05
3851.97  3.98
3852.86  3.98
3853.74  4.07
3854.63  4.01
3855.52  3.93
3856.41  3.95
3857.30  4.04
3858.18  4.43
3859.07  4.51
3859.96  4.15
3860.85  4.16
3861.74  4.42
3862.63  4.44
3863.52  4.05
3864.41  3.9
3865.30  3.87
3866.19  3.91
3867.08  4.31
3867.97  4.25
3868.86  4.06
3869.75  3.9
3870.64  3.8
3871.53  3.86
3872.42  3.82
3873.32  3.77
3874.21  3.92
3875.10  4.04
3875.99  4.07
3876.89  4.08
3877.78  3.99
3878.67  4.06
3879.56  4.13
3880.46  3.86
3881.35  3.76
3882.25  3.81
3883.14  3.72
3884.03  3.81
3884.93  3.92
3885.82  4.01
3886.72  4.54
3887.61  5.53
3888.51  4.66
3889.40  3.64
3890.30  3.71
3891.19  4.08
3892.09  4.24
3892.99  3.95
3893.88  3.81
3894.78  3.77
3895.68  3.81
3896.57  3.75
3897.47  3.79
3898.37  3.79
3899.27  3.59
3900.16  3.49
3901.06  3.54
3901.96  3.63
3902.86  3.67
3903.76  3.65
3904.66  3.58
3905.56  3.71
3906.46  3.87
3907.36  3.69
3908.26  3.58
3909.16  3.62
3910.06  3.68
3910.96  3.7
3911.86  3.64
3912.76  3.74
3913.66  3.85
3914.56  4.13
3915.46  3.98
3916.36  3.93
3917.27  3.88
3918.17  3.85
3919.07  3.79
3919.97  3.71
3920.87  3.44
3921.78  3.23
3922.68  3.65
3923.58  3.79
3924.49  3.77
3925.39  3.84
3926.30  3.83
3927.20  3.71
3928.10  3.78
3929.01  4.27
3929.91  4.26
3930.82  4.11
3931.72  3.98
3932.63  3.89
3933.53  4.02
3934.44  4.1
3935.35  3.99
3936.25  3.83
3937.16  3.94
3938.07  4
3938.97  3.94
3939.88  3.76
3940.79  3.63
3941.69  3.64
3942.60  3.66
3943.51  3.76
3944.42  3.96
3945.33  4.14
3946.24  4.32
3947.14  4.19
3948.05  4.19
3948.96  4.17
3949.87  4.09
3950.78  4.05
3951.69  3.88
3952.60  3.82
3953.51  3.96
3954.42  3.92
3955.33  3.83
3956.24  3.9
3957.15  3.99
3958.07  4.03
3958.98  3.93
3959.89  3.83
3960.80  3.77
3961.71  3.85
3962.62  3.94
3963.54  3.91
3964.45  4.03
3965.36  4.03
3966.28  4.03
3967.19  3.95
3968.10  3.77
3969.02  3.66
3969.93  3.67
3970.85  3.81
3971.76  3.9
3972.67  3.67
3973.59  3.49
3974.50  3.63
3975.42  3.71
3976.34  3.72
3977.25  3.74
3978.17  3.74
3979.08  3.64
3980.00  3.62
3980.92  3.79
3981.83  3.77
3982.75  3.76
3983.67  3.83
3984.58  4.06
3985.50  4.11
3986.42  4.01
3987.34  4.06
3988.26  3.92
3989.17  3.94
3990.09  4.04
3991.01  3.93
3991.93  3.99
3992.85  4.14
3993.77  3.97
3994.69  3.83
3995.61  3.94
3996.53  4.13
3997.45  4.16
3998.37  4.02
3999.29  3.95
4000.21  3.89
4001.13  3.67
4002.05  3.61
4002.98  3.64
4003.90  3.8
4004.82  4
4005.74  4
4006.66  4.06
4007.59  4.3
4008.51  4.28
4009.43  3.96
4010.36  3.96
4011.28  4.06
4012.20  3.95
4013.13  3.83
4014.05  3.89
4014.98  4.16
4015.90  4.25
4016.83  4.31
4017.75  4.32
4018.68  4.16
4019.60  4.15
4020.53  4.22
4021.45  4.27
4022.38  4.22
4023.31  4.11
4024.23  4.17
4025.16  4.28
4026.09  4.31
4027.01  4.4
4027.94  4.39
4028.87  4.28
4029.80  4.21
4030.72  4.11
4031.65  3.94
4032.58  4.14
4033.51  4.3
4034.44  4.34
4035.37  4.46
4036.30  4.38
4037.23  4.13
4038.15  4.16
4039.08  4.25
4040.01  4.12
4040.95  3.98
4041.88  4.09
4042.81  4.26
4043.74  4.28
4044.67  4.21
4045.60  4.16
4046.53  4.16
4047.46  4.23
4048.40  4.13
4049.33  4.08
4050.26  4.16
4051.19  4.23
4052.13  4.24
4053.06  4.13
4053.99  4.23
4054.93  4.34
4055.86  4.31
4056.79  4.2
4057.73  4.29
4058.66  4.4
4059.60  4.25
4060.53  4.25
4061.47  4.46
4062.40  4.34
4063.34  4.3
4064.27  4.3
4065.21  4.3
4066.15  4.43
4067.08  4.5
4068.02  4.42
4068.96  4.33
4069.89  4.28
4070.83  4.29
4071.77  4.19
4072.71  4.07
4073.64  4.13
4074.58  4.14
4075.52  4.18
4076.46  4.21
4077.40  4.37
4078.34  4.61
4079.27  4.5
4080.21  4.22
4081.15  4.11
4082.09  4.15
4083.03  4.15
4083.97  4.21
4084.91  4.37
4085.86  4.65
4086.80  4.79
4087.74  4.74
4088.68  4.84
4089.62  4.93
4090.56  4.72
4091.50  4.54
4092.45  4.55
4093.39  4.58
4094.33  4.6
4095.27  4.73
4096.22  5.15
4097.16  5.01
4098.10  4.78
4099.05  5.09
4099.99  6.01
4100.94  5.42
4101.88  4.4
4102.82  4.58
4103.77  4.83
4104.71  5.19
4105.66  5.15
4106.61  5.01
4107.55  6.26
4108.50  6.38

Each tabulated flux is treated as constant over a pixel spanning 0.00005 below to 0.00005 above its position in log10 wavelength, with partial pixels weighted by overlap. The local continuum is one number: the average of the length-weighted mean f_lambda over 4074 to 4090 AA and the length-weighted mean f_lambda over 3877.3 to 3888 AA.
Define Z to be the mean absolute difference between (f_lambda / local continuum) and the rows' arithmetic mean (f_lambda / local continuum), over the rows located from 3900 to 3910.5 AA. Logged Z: 0.016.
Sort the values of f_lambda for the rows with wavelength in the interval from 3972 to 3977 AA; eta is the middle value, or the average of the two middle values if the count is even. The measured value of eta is 3.7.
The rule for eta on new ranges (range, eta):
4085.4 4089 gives 4.8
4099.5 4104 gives 4.8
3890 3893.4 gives 4.0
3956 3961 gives 3.9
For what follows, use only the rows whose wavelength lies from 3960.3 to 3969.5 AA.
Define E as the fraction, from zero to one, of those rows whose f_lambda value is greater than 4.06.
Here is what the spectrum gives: 0.00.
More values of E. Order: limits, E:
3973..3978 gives 0.00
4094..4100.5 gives 1.00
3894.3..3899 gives 0.00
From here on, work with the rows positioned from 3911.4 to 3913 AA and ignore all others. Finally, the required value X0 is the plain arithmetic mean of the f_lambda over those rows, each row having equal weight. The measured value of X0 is 3.7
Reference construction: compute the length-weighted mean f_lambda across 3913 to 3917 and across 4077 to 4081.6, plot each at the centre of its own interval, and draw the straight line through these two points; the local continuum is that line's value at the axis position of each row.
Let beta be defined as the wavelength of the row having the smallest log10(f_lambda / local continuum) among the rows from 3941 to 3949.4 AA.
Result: 3941.69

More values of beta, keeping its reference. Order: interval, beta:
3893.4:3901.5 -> 3900.16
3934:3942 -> 3940.79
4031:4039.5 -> 4031.65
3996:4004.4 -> 4002.05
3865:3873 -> 3870.64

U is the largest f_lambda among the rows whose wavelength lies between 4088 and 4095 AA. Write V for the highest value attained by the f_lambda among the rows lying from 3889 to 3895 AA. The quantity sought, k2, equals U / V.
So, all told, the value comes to 1.16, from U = 4.93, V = 4.24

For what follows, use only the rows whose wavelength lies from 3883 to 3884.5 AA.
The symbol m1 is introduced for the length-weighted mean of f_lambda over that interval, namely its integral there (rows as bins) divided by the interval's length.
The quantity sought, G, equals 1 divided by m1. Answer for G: 0.265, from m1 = 3.77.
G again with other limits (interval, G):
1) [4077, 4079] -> 0.222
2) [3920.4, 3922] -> 0.299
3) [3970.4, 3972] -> 0.259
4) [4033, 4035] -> 0.232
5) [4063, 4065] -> 0.232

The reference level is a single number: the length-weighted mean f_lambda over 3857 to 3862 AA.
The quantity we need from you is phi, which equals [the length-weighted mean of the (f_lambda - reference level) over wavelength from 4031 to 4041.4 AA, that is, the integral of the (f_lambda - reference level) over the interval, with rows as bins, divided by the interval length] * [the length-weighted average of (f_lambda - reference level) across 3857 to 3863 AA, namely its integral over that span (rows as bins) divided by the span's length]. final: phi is 0.00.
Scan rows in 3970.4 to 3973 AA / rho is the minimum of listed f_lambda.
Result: 3.67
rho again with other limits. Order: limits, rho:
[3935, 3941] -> 3.63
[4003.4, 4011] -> 3.8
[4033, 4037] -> 4.3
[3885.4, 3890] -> 3.64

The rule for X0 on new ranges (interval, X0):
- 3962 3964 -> 3.9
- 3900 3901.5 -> 3.5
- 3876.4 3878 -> 4.0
